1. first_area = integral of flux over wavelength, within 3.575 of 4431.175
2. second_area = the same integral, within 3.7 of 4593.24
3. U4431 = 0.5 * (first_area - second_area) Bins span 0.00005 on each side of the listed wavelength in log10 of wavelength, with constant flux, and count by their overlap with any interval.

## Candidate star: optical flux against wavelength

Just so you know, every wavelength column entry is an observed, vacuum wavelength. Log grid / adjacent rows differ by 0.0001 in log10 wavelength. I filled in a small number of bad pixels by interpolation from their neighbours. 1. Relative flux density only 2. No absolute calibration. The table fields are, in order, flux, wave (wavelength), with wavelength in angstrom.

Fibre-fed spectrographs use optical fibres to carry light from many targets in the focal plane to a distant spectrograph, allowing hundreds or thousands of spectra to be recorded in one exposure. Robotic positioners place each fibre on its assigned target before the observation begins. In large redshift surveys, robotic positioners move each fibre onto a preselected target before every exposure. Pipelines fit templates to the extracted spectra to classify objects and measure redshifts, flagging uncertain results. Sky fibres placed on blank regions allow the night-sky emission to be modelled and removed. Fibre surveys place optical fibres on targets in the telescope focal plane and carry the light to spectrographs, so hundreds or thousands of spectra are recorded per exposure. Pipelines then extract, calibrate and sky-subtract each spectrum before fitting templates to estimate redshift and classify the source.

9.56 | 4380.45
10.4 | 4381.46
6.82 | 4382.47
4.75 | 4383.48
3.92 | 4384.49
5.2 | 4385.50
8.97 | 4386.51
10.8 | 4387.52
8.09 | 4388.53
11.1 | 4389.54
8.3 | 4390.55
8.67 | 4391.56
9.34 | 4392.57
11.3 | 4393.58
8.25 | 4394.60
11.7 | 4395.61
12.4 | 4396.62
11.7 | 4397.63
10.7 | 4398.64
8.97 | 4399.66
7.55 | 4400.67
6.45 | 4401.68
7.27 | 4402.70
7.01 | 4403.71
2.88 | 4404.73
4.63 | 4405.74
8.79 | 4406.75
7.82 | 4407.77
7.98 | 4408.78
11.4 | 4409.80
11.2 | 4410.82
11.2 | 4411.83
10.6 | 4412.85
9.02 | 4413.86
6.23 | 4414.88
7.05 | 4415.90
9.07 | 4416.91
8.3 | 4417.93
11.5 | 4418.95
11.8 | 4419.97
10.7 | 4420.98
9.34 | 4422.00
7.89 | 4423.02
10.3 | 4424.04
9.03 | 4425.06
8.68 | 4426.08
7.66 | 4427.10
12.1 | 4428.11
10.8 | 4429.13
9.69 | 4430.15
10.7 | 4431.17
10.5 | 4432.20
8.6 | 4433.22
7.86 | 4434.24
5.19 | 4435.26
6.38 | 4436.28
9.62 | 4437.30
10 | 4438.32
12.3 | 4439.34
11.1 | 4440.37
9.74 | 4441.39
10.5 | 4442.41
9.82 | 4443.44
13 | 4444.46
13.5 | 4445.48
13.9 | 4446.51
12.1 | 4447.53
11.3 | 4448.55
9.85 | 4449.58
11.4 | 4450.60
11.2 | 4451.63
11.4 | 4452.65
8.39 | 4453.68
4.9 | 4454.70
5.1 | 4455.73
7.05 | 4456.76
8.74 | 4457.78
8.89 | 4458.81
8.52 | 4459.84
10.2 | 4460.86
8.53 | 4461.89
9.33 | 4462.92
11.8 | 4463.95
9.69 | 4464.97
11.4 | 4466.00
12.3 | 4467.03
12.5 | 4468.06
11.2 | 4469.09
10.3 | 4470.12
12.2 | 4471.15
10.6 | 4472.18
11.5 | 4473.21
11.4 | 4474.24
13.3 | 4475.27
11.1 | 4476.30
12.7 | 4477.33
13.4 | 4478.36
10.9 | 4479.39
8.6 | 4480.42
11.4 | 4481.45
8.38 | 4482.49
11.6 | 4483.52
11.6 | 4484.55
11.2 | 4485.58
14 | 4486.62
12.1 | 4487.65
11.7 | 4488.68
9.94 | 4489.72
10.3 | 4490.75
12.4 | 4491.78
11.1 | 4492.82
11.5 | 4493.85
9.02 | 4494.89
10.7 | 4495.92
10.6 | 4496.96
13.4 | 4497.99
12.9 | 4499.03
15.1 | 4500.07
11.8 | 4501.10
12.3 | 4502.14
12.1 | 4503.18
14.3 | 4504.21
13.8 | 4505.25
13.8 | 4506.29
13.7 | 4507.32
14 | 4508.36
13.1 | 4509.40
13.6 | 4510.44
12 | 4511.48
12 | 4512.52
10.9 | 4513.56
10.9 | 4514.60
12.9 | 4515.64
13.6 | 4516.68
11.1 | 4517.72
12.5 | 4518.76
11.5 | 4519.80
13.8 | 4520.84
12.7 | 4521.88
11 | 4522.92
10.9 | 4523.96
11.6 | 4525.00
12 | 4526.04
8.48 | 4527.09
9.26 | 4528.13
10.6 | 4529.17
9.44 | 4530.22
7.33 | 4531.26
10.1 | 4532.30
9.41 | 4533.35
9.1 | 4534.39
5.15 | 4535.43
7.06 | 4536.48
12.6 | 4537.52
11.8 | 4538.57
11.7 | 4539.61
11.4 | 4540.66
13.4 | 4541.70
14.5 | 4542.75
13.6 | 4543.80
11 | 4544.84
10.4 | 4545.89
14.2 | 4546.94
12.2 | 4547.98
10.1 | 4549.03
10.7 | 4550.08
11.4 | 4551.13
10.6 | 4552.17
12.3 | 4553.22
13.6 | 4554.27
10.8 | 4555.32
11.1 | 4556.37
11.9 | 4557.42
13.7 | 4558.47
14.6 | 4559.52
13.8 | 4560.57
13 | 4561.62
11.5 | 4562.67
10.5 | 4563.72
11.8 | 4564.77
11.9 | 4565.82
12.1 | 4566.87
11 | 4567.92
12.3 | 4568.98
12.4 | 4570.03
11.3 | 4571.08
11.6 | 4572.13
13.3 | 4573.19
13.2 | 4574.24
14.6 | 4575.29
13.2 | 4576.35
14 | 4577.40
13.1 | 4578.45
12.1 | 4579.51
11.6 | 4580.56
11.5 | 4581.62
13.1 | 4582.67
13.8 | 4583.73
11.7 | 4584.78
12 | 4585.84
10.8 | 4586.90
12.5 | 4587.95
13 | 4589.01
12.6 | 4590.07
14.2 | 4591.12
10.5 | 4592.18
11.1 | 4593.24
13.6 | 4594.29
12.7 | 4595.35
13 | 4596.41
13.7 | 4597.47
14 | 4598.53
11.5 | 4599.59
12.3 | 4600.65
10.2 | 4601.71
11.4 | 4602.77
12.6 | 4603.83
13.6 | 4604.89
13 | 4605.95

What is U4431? -10.5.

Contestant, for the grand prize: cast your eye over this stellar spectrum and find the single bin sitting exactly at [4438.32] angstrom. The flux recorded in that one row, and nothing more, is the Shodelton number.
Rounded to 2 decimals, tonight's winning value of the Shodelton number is 10.00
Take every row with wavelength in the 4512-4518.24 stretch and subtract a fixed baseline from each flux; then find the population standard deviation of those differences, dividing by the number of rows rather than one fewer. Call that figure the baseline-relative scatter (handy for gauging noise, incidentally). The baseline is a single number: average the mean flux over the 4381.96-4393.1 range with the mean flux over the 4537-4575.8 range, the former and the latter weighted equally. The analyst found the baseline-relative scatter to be 1.04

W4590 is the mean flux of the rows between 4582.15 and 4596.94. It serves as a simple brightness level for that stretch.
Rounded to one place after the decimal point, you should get 12.5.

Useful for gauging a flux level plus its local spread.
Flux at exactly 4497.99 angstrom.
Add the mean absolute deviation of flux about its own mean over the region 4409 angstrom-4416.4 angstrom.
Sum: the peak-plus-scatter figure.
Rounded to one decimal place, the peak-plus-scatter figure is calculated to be 15.2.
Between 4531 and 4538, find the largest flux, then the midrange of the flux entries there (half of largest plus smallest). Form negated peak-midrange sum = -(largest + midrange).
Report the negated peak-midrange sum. -21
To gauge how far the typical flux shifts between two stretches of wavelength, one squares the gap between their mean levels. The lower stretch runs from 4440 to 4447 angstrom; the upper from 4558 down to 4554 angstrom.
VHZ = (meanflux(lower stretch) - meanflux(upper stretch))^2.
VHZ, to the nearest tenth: 0.0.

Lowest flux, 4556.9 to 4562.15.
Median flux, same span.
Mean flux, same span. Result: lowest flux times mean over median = 11.6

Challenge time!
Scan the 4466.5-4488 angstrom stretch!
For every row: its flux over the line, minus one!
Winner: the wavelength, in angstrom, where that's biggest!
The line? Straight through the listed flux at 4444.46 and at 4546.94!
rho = 4486.62 angstrom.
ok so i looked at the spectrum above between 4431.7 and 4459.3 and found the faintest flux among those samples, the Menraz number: 4.9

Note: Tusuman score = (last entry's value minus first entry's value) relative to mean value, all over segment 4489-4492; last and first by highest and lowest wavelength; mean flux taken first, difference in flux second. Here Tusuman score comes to 0.2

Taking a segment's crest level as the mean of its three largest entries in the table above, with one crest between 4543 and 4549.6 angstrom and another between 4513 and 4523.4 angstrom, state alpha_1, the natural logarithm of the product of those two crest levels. 5.19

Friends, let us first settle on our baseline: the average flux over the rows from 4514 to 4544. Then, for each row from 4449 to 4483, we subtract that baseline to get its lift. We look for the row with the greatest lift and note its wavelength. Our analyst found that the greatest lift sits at 4478.36 angstrom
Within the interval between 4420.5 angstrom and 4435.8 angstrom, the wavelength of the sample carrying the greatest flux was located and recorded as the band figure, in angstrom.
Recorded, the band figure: 4428.11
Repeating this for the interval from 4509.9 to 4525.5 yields 4520.84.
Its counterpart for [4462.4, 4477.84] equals 4475.27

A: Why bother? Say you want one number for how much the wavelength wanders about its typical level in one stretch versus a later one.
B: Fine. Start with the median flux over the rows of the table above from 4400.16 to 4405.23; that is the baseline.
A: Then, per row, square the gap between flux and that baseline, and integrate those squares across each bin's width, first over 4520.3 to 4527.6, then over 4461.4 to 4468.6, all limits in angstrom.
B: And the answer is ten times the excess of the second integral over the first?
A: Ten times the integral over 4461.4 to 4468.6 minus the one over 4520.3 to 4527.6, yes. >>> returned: -457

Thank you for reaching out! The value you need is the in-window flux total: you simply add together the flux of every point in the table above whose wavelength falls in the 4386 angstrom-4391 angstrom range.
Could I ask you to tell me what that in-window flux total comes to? 47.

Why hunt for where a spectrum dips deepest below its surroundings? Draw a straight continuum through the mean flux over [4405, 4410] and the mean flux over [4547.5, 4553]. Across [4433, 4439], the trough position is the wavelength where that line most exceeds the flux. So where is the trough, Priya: 4435.26 angstrom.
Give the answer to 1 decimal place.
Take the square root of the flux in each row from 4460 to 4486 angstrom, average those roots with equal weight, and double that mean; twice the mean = 6.6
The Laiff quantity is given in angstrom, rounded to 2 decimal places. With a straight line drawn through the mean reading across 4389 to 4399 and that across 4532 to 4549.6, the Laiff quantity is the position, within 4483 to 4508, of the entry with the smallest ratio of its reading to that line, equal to 4494.89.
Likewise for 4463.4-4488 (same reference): 4482.49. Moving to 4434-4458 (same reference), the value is 4454.70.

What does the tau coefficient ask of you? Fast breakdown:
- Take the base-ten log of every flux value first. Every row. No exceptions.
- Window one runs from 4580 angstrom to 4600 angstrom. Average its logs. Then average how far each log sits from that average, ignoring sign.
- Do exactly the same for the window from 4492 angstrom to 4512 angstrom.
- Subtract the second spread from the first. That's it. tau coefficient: -0.0111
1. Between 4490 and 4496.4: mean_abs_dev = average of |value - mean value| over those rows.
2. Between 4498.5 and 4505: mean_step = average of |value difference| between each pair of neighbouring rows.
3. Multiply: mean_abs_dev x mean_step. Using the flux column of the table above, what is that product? 1.4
